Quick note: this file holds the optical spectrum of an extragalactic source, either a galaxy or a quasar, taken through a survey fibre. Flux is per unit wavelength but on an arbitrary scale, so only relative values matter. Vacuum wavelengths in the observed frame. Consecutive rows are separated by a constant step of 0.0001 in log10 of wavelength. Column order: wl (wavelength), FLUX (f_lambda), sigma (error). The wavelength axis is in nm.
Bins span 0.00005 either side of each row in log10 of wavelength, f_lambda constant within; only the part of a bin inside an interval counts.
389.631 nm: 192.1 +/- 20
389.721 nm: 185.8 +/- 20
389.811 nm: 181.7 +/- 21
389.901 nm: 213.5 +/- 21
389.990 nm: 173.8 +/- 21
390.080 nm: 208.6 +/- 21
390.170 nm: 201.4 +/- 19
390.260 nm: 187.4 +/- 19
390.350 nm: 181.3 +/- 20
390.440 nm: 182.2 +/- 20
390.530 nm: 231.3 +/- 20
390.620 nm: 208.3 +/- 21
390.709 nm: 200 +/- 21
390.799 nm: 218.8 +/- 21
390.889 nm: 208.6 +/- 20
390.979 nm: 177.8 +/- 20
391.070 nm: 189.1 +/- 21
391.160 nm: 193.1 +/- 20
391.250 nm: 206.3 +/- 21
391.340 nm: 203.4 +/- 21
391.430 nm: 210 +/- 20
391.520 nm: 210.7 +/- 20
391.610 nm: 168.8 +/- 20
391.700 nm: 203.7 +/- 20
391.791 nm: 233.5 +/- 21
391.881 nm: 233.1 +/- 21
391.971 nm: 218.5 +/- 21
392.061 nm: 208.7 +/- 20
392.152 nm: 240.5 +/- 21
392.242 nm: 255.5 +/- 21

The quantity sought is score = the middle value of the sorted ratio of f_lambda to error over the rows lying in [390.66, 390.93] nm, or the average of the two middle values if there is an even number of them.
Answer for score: 10.4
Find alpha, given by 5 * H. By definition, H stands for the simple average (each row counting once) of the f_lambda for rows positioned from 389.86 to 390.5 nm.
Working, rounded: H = 193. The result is 963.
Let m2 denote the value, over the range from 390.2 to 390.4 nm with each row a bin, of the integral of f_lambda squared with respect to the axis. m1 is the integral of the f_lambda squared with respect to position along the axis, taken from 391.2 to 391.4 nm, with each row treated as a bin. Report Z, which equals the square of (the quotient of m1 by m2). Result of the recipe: 1.5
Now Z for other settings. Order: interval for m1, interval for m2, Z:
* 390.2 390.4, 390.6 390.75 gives 1.2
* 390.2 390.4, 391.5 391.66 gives 1.5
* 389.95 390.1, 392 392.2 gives 0.3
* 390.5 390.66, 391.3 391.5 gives 0.8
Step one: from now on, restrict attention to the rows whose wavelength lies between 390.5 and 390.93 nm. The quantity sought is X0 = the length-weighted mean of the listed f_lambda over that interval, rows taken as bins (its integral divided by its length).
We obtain 213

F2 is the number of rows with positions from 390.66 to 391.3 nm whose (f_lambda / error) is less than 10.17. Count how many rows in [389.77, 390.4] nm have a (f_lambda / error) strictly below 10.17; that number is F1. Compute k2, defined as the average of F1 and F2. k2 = 5.5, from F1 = 6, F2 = 5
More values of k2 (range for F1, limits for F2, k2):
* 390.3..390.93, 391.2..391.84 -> 3.5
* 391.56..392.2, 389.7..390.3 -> 3.5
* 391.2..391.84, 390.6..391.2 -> 4.0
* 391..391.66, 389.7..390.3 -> 5.5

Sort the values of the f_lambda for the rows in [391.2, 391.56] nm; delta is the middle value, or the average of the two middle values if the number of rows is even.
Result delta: 208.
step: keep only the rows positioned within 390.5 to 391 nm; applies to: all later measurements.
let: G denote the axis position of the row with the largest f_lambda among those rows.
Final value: 390.530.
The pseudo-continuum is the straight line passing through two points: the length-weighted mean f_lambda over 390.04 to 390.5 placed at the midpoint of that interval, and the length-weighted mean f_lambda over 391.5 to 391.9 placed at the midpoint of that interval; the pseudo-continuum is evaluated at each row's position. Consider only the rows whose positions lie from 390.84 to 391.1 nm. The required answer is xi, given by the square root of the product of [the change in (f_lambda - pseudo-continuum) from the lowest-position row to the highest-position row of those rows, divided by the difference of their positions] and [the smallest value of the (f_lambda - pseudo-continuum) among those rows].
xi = 52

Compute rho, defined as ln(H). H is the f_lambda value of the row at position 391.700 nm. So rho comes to 5.32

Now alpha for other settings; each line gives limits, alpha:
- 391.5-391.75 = 972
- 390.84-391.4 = 982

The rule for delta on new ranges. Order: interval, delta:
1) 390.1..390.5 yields 185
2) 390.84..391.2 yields 191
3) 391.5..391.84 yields 207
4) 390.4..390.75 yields 204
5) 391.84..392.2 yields 226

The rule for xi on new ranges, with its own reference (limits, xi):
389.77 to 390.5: 13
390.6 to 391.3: 18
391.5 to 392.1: 24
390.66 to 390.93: 9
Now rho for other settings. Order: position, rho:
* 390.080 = 5.34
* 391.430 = 5.35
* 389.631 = 5.26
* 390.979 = 5.18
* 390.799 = 5.39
